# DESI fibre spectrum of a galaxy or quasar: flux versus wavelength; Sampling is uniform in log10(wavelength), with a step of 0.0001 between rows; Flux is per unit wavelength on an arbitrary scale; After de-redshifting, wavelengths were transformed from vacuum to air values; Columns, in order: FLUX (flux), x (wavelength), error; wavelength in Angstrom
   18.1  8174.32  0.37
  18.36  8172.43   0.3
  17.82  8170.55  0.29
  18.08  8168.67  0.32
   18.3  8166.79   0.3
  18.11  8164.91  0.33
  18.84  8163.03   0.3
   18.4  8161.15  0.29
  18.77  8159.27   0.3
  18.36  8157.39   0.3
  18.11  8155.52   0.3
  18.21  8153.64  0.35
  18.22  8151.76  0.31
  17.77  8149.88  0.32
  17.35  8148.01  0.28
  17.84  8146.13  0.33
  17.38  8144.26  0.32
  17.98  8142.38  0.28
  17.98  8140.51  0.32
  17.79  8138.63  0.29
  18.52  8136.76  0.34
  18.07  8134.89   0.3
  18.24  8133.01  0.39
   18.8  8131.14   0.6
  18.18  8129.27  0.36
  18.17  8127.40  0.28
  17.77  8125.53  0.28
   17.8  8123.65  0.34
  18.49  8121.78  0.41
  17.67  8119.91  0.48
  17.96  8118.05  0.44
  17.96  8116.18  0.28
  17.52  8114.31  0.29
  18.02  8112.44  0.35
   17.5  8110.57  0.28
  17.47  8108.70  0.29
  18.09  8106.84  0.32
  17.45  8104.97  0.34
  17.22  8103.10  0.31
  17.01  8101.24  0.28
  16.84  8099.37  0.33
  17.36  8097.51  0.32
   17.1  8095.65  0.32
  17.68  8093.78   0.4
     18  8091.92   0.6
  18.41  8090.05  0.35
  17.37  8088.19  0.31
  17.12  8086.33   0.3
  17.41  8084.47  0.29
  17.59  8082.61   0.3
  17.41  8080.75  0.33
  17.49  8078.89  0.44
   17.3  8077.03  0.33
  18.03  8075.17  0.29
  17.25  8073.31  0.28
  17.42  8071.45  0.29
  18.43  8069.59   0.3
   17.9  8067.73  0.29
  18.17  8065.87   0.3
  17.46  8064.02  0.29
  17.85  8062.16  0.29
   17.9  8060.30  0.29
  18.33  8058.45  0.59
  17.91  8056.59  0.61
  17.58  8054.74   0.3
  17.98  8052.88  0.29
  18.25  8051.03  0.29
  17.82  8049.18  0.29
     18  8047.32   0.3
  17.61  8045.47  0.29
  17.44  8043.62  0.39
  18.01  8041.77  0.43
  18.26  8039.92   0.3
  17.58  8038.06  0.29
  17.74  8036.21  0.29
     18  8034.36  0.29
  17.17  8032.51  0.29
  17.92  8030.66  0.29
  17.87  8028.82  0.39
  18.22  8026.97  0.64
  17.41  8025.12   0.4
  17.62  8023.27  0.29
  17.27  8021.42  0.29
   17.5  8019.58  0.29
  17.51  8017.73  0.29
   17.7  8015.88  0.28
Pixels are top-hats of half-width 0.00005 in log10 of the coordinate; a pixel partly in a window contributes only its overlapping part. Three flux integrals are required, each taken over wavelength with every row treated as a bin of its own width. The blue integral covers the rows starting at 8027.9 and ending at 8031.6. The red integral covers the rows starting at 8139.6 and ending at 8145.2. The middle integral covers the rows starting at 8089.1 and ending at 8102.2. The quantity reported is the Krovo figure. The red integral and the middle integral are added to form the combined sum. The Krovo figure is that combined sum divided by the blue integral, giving 5.0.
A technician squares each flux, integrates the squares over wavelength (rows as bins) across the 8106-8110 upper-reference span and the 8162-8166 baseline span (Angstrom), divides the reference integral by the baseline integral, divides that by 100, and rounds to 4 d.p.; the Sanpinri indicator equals 0.0092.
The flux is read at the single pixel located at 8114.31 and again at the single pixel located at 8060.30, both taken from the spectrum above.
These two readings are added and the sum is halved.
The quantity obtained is 17.7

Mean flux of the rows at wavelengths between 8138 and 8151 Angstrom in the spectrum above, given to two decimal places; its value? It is 17.73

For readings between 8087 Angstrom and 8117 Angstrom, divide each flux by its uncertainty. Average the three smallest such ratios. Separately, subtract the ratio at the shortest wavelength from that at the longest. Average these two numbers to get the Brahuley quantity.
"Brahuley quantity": 25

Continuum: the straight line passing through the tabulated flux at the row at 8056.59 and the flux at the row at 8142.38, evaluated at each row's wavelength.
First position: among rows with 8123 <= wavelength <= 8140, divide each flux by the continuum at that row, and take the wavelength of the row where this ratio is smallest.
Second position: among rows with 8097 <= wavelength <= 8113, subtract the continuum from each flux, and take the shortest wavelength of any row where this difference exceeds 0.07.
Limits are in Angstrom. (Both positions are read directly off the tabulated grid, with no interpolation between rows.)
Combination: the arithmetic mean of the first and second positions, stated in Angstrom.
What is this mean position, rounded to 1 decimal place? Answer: 8116.2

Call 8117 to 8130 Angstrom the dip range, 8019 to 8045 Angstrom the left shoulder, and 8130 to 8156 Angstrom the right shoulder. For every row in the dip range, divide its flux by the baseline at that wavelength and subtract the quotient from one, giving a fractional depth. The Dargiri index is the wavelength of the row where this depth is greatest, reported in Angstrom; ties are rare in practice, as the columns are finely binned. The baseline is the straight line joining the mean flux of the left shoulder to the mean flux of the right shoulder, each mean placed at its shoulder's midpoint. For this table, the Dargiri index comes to 8119.91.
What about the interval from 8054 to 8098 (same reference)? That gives 8095.65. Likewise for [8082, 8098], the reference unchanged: 8095.65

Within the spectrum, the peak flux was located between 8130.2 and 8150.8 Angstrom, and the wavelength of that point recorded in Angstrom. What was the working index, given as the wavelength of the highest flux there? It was 8131.14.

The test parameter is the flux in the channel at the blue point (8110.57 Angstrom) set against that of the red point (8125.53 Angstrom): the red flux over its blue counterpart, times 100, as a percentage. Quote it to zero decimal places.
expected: 102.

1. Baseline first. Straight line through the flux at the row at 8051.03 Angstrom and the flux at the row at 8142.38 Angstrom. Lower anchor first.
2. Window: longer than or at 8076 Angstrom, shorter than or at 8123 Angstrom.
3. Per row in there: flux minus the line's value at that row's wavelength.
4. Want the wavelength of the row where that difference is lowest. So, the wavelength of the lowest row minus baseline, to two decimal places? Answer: 8099.37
